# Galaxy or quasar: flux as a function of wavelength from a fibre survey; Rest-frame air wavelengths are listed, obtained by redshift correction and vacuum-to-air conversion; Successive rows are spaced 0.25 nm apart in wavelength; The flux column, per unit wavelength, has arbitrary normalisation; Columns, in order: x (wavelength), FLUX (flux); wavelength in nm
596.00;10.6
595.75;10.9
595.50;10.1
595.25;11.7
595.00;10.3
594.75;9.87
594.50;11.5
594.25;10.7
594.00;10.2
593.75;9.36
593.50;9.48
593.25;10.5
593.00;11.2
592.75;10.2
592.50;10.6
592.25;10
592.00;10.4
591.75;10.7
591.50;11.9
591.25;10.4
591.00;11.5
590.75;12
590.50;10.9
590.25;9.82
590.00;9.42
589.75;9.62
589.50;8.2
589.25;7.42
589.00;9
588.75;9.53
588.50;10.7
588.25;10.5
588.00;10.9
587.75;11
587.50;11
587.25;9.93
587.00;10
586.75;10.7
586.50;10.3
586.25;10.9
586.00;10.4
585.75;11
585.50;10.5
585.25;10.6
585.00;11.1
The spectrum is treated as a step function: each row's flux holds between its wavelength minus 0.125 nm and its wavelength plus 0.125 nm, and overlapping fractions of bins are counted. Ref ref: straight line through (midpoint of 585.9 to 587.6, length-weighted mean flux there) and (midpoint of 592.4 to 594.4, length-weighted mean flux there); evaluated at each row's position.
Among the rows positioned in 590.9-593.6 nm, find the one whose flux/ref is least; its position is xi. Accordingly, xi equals 593.50 nm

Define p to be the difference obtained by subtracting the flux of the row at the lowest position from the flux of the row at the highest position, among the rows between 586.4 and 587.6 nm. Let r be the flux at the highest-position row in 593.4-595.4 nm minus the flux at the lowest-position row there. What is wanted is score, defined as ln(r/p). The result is 1.2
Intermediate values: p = 0.7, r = 2.2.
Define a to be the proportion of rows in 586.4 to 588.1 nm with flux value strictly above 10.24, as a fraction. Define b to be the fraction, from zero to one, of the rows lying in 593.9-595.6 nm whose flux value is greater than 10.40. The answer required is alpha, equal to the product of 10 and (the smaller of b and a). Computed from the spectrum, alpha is 4.3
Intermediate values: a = 0.7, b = 0.43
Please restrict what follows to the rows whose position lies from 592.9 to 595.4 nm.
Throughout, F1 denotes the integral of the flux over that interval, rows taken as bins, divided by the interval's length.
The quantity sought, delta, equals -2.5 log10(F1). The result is -2.55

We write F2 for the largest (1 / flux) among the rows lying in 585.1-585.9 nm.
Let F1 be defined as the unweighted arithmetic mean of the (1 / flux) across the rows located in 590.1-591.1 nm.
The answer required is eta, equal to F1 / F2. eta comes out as 0.96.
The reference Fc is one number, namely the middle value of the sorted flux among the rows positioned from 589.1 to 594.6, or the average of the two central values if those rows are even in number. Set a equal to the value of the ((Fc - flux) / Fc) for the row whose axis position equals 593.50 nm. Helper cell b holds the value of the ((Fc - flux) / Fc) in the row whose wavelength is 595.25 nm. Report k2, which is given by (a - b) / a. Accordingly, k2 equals 2.4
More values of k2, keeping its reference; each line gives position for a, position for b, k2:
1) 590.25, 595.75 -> 1.9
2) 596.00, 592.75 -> 2.0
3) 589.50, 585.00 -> 1.3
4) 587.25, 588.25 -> 1.2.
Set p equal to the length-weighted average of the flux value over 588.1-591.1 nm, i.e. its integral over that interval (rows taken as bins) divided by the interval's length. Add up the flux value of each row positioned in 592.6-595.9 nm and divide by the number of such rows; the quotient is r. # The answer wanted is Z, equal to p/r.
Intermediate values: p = 9.9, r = 10.46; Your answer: 0.94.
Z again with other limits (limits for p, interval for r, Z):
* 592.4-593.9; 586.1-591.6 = 1.00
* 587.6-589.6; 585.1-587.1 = 0.92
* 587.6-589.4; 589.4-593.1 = 0.94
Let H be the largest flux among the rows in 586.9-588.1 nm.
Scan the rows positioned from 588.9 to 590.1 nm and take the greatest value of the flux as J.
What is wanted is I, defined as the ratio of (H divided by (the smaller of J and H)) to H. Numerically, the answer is 0.104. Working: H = 11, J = 9.62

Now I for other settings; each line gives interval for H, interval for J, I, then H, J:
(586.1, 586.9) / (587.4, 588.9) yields 0.092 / 10.9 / 11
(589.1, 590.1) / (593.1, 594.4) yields 0.104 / 9.62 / 10.7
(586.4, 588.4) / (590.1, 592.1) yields 0.091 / 11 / 12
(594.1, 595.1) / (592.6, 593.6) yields 0.089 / 11.5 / 11.2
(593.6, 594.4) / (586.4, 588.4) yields 0.093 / 10.7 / 11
